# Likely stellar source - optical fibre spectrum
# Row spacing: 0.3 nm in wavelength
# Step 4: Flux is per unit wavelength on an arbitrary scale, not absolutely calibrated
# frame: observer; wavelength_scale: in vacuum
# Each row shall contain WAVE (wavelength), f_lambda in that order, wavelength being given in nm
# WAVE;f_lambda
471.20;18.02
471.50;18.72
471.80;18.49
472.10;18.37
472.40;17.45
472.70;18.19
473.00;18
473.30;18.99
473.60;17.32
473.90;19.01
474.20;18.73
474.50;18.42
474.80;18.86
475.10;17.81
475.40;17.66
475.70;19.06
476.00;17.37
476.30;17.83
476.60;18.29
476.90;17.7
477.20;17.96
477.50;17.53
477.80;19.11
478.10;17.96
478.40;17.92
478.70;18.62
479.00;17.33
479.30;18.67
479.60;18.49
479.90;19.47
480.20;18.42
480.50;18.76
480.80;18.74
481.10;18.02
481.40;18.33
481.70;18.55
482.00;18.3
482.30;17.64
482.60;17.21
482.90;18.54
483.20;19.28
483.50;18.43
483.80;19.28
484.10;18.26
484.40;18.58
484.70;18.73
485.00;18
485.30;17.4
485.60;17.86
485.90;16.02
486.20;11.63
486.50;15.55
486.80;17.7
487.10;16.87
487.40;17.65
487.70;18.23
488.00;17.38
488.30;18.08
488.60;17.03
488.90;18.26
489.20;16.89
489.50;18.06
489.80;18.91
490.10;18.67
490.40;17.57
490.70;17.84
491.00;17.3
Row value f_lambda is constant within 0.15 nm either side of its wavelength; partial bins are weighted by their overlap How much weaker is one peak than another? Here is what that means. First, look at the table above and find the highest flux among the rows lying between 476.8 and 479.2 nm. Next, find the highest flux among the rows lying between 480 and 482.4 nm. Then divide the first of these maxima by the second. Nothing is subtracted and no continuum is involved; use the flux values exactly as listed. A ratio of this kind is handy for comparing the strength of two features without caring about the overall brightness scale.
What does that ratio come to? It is 1.02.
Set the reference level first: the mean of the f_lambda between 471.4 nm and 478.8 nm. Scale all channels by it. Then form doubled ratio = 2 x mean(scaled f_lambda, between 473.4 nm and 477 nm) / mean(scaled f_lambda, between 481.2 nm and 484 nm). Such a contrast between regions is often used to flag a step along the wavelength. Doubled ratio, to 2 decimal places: 1.98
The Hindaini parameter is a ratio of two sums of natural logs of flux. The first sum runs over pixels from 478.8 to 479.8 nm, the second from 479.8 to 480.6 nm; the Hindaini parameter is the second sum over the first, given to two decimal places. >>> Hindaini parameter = 1.01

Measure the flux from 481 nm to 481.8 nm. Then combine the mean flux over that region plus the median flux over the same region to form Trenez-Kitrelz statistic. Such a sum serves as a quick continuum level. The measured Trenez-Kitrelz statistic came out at 36.6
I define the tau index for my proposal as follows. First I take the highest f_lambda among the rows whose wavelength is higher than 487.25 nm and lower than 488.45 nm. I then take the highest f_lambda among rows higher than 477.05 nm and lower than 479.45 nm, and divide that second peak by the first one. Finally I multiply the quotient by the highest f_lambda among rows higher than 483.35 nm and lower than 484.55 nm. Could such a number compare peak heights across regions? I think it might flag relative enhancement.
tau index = 20.2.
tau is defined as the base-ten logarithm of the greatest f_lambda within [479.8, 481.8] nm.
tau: 1.289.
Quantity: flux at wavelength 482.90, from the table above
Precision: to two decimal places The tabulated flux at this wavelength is 18.54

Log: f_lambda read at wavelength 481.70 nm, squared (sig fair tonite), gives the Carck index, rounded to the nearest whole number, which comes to 344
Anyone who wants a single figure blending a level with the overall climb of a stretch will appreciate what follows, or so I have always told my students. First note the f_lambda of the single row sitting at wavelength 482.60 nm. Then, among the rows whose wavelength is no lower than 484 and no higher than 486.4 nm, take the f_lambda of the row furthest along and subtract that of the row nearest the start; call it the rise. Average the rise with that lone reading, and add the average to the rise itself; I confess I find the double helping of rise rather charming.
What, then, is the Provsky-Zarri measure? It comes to -1.3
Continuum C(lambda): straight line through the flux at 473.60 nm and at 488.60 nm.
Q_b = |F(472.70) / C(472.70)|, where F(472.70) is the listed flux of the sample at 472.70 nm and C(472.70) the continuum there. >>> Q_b 1.05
